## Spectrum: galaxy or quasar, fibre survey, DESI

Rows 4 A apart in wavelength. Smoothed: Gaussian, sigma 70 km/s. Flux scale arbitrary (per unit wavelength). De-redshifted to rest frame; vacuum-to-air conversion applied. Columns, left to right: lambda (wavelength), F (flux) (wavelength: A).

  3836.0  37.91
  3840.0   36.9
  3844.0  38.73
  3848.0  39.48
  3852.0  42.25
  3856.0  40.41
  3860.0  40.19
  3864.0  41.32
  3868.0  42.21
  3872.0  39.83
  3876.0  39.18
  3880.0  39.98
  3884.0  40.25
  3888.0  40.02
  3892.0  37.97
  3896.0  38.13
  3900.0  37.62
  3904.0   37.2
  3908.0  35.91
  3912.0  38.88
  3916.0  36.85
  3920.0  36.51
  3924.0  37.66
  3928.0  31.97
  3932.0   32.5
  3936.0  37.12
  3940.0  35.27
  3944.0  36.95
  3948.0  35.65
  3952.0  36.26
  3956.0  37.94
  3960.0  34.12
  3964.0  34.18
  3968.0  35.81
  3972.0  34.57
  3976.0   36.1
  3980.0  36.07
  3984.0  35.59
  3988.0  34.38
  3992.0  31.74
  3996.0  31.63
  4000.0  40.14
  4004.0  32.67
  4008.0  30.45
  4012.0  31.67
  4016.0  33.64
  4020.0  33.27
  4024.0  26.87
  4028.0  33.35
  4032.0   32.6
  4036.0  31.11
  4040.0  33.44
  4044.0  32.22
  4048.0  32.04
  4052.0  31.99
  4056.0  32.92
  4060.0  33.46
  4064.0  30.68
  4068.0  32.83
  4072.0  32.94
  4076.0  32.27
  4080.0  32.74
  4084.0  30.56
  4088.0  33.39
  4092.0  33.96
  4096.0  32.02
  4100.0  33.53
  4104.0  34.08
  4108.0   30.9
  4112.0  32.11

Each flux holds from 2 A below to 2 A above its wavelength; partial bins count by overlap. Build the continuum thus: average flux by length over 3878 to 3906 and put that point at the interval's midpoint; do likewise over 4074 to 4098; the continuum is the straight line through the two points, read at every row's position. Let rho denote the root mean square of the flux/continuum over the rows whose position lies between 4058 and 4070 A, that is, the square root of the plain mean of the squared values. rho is 0.97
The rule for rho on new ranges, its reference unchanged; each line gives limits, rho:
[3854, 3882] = 1.02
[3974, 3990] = 0.99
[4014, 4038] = 0.93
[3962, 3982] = 0.98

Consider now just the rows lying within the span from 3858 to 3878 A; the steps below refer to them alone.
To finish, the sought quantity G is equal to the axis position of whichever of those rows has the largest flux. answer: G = 3868.0 A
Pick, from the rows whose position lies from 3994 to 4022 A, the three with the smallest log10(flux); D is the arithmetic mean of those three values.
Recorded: 1.49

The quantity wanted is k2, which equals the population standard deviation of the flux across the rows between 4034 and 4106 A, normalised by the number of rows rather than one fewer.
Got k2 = 1.02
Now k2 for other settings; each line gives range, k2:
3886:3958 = 1.93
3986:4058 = 2.43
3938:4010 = 2.29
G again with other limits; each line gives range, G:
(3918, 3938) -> 3924.0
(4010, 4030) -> 4016.0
